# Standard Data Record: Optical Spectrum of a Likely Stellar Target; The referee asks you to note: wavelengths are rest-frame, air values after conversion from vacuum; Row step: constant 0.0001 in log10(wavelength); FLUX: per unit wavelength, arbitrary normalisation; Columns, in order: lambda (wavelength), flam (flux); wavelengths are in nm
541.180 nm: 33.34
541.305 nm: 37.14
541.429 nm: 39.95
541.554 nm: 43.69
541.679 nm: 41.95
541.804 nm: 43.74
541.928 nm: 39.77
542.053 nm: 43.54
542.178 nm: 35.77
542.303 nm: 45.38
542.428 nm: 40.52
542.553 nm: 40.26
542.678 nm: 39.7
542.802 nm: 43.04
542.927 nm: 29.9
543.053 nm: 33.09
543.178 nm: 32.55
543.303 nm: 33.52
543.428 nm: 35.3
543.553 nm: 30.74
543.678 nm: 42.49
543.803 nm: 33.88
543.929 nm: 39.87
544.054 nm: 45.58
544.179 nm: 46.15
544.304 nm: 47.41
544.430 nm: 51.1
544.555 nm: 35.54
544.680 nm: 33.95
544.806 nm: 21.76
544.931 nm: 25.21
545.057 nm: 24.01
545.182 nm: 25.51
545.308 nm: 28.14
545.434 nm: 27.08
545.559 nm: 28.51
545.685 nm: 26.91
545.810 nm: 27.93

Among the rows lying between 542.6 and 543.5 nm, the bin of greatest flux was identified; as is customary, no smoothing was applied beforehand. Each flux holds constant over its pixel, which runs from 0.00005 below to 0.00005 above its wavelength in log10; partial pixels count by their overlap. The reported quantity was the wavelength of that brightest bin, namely 542.802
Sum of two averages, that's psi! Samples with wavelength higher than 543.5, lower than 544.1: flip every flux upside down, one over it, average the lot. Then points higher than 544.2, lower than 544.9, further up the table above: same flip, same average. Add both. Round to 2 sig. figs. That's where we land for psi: 0.055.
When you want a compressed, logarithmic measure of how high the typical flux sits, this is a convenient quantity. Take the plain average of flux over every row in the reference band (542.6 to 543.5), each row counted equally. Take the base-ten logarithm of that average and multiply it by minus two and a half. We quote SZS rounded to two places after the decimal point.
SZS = -3.87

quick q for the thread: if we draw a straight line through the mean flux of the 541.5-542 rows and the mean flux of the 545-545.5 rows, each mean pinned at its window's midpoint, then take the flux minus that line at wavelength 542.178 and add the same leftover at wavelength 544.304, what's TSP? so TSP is 12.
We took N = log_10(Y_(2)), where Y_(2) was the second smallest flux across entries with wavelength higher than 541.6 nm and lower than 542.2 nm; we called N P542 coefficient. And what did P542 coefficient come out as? 1.60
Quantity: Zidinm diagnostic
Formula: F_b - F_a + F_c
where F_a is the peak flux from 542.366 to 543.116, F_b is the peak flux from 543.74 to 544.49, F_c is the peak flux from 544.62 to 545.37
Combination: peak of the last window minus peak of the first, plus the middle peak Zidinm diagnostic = 42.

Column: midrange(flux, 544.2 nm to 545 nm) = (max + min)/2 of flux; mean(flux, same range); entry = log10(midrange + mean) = 1.86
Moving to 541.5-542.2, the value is 1.91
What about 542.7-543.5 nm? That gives 1.85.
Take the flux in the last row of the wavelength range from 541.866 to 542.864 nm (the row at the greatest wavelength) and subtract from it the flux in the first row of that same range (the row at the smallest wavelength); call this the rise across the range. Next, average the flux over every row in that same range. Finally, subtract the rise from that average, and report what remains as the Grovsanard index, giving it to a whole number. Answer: 38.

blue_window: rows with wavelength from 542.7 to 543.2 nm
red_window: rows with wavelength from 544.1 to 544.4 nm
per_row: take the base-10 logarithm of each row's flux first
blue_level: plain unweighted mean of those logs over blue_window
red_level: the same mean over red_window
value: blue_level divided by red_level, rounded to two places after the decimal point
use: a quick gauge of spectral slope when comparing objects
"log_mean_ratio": 0.92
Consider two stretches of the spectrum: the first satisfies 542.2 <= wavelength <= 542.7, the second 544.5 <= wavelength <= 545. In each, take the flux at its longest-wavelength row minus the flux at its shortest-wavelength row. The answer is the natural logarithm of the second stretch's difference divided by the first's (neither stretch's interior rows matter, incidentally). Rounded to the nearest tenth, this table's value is 0.6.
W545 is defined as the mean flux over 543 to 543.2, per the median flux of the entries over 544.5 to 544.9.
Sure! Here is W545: 0.97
